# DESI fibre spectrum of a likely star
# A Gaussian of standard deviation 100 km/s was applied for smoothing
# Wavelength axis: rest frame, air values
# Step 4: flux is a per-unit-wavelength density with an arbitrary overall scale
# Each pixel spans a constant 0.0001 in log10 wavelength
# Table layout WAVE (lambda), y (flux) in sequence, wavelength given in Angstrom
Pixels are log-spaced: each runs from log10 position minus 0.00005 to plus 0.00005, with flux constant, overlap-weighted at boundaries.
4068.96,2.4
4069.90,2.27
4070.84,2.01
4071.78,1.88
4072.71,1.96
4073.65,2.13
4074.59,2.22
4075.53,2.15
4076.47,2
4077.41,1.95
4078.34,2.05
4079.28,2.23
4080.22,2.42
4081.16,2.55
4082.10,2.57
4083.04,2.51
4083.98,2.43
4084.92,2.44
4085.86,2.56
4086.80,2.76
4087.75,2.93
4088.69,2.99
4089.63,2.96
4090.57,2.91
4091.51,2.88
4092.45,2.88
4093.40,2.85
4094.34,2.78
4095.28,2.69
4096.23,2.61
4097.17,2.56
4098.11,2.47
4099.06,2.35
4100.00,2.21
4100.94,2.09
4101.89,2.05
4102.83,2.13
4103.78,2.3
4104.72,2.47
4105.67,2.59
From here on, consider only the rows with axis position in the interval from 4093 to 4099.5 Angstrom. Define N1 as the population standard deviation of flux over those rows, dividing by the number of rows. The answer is 0.16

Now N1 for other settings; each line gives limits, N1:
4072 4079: 0.10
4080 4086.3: 0.06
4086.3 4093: 0.07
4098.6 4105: 0.14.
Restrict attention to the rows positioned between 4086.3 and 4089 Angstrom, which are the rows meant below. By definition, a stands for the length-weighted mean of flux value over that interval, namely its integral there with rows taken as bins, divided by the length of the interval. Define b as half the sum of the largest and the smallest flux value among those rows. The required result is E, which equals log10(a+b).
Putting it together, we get 0.76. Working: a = 2.88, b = 2.9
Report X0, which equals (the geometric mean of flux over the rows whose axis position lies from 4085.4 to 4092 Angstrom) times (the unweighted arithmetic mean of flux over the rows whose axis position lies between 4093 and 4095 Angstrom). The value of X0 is 8.0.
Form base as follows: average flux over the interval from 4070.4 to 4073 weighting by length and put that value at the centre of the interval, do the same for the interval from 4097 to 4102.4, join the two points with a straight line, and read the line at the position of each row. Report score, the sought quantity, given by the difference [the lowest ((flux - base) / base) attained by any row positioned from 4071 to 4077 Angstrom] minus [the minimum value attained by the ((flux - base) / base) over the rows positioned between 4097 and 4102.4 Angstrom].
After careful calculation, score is 0.07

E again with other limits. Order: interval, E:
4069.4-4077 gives 0.62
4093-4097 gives 0.74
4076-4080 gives 0.62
